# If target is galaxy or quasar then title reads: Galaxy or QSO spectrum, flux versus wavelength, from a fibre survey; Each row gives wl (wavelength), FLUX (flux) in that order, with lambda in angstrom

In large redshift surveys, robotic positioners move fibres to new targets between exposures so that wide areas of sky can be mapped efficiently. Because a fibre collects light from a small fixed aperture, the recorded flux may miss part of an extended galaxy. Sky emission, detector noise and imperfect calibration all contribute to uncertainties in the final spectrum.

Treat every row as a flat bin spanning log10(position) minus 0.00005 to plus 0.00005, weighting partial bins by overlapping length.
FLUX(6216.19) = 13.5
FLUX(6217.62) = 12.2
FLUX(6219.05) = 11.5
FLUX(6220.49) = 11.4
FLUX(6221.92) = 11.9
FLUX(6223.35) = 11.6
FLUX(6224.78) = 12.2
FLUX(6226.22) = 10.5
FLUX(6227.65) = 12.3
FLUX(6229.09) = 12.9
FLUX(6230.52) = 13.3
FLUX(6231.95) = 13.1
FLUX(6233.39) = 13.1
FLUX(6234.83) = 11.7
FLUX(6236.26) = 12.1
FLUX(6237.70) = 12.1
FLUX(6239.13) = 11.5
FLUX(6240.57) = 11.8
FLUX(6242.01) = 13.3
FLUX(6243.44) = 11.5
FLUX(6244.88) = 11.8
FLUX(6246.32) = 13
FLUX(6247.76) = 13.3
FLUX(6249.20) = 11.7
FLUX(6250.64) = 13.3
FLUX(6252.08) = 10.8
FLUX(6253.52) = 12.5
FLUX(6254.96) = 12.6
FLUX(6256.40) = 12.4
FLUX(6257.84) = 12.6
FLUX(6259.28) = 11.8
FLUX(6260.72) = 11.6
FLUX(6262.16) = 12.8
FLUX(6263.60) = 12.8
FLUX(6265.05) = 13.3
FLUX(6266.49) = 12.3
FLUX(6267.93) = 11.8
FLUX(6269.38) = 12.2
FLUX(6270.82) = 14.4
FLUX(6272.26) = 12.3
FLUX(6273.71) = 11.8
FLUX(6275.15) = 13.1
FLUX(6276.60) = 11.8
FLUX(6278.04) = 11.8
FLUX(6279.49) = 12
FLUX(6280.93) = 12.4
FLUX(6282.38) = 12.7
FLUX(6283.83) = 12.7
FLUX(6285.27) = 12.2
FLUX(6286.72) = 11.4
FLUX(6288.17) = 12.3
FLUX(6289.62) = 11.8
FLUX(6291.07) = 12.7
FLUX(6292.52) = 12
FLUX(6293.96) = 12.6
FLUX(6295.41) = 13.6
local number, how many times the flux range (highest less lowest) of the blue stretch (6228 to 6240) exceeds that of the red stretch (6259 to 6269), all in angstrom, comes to 1.1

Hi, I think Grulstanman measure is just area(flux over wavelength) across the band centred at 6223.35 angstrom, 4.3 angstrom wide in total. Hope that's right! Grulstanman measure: 51.2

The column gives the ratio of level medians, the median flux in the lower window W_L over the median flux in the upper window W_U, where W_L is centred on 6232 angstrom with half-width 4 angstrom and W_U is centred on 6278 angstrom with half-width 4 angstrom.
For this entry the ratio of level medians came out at 1.09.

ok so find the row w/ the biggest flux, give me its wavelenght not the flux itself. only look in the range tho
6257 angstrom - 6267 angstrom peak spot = 6265.05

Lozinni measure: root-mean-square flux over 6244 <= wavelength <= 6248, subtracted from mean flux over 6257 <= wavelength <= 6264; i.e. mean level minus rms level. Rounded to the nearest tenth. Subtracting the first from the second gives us -0.4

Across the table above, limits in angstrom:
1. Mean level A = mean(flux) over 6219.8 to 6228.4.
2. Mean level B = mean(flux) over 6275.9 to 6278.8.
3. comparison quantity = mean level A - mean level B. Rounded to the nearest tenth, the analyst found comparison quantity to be -0.2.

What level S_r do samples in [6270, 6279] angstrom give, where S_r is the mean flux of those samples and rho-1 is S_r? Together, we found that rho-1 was 12.5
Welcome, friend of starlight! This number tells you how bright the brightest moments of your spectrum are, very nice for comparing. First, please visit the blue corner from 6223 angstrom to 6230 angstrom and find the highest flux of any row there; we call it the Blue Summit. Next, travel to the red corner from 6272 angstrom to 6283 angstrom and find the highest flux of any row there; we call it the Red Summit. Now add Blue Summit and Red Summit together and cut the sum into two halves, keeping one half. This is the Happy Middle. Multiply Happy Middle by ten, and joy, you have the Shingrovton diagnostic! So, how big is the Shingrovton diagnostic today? 130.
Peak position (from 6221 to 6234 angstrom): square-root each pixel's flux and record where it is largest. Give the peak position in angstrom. 6230.52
